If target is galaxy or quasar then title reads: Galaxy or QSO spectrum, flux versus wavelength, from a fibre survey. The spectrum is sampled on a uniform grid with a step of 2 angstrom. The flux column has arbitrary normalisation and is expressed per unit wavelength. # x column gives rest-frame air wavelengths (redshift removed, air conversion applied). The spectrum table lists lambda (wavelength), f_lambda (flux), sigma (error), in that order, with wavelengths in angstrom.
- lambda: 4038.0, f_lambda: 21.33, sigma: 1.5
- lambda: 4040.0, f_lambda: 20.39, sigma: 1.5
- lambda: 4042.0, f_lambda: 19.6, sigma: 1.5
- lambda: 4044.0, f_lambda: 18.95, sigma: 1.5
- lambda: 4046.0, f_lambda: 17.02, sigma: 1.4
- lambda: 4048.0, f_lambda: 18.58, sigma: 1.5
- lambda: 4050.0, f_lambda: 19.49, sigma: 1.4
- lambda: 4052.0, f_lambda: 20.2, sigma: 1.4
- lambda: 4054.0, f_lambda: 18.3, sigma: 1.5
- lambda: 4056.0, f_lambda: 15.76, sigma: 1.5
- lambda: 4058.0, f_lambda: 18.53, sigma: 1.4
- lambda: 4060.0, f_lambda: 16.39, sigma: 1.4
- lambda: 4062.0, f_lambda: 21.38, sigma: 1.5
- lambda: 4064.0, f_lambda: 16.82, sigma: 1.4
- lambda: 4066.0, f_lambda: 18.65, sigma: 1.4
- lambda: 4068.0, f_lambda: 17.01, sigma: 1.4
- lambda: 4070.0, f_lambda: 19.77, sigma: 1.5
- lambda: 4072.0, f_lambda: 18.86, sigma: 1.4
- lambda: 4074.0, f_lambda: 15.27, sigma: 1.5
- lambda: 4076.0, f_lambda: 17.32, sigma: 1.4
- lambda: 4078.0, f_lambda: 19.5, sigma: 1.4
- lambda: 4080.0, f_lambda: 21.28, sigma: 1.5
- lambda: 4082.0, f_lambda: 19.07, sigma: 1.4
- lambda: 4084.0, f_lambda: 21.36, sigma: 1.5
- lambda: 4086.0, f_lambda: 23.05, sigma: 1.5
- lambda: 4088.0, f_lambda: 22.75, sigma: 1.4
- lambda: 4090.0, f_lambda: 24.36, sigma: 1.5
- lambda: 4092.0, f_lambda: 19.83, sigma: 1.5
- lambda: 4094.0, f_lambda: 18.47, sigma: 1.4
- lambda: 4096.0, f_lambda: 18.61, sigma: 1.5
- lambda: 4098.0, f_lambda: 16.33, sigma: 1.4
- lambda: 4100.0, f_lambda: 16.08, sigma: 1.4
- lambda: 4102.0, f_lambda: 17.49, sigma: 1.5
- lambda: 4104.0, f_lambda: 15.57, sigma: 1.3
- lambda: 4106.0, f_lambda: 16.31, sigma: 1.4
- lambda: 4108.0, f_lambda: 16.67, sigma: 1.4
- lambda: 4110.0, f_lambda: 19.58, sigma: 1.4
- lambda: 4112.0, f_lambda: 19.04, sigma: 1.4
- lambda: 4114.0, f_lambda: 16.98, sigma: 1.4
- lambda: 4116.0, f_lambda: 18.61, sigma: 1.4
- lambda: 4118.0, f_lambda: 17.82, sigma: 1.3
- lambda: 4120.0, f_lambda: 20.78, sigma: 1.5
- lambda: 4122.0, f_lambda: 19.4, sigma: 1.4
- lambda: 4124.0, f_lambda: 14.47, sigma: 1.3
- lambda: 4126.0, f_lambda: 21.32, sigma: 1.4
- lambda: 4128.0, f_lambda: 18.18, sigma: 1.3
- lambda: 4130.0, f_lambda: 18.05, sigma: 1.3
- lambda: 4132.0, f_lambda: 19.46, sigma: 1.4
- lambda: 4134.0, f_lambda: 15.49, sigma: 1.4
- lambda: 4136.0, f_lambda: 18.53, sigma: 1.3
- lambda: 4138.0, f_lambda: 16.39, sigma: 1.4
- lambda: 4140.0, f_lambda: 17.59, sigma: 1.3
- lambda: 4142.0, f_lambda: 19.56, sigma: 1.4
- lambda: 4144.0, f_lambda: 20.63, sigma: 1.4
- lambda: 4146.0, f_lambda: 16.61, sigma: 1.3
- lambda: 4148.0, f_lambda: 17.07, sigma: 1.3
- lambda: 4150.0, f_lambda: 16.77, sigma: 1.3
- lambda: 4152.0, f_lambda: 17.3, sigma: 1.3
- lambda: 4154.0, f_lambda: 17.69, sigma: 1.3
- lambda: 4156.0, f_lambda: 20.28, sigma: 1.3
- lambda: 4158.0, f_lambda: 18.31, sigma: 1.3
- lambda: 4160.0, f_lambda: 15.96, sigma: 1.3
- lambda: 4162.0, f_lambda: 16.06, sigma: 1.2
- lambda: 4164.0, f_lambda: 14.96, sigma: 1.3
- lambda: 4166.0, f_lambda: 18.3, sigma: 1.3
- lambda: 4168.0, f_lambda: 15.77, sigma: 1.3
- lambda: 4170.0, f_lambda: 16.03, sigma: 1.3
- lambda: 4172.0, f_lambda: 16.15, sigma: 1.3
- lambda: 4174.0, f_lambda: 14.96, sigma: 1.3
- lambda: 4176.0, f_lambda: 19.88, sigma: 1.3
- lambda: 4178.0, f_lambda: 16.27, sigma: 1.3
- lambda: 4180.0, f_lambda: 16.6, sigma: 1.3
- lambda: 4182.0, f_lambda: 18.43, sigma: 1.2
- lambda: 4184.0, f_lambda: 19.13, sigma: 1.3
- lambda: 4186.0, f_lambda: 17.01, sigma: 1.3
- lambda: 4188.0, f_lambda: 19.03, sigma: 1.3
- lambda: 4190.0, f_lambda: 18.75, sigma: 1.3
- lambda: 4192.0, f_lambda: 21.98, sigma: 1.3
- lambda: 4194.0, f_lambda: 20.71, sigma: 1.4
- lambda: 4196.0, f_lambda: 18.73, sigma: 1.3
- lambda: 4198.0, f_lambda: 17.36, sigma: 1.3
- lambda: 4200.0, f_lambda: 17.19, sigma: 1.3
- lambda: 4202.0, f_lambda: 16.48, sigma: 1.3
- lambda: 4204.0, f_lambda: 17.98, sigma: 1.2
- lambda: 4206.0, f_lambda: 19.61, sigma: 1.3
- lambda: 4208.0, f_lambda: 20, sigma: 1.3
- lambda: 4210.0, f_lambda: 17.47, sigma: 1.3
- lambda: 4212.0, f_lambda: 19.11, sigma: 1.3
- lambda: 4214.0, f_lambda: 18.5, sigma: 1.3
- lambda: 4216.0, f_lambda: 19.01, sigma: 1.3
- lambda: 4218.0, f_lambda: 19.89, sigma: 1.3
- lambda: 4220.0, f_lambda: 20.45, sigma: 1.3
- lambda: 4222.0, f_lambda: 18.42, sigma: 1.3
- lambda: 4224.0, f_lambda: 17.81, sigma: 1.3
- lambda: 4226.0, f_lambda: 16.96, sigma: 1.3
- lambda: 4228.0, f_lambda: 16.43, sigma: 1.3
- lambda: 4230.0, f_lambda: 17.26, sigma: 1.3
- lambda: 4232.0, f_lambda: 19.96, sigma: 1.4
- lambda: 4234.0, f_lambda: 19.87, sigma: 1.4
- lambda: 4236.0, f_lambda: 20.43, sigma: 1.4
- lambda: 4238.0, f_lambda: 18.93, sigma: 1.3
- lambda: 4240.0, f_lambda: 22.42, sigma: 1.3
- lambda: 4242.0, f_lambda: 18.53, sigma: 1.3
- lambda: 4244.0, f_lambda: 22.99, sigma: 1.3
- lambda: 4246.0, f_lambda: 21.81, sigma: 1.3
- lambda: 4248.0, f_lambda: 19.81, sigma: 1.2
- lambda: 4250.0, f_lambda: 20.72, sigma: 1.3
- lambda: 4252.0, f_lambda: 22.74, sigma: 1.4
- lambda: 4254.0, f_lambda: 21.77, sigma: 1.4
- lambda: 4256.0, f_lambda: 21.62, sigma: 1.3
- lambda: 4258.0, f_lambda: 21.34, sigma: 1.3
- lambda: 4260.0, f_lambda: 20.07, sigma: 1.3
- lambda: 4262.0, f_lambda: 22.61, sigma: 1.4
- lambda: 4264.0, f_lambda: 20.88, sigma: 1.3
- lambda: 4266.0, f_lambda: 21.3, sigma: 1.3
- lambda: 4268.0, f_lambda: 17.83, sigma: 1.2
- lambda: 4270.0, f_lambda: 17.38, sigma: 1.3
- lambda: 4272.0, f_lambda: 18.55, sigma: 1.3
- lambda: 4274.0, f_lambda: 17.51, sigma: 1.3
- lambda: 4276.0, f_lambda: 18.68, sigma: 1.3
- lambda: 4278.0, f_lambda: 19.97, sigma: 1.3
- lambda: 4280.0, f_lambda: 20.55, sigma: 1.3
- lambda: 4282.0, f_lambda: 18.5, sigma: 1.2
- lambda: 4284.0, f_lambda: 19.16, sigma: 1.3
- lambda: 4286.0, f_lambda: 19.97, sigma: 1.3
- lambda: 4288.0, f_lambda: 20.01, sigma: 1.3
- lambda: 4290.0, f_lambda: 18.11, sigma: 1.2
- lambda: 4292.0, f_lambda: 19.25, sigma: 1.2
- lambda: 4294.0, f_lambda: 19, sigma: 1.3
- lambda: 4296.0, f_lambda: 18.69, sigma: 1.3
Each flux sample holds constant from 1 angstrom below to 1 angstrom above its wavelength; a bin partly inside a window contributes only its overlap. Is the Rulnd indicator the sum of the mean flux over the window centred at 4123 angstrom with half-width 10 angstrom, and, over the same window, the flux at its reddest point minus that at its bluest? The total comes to 21.0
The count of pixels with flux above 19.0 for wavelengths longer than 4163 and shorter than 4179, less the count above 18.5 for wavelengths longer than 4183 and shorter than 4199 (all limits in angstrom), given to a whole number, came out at -5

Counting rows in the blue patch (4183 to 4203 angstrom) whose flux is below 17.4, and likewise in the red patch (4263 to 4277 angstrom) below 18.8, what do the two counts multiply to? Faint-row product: 20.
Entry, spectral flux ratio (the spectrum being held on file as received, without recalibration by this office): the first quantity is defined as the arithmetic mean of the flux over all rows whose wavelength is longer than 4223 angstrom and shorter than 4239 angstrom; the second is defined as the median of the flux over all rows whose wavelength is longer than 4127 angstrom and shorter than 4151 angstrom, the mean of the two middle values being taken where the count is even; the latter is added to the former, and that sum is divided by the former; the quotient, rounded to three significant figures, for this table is 1.97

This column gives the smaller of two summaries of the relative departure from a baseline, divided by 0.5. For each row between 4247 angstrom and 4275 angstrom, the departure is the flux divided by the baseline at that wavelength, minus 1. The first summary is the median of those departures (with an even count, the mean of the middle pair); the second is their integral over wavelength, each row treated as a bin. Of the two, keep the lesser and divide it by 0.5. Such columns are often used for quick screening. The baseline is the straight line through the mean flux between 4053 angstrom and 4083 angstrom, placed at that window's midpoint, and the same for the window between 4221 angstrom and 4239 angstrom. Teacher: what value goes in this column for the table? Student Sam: 0.3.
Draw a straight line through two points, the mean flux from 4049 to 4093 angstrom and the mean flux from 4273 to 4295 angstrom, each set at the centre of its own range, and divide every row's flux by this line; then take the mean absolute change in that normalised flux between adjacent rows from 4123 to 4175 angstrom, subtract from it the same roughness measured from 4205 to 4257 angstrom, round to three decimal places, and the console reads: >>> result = 0.021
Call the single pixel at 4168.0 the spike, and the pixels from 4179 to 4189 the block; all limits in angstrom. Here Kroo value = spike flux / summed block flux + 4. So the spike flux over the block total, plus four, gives 4.17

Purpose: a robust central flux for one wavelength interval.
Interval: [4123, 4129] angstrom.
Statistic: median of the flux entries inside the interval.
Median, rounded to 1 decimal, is 18.2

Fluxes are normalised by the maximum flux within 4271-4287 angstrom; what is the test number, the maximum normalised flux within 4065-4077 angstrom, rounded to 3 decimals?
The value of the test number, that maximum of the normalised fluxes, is 0.962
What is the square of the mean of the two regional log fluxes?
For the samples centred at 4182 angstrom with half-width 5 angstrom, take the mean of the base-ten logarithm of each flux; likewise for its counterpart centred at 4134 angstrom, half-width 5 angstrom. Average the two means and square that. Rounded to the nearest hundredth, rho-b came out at 1.54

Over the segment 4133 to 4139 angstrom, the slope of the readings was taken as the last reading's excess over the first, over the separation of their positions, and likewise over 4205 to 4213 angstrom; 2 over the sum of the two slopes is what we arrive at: 14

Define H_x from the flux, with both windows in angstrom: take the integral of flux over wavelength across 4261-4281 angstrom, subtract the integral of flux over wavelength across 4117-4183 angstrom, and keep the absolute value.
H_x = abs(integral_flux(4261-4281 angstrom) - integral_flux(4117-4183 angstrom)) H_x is 772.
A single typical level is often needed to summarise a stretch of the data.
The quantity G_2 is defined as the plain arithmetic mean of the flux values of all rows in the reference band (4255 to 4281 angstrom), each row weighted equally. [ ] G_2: 19.9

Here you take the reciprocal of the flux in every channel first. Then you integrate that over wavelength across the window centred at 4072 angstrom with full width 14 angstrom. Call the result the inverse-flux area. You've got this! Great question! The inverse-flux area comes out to 0.78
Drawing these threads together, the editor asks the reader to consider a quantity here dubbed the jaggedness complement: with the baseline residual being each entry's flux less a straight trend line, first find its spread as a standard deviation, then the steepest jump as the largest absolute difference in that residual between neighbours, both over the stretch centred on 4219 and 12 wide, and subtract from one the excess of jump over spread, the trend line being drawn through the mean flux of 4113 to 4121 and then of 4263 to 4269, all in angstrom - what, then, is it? -0.1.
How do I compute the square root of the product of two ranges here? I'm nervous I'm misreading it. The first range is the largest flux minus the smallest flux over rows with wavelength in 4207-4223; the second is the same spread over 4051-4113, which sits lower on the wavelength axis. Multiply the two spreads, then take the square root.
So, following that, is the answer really 5.20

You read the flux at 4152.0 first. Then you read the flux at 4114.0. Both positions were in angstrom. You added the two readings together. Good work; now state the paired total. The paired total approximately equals 34.3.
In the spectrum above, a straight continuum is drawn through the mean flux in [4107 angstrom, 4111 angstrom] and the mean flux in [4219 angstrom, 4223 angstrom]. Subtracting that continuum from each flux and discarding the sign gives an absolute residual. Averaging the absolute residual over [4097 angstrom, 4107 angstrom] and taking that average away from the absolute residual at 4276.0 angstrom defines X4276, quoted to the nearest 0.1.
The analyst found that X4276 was -0.3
